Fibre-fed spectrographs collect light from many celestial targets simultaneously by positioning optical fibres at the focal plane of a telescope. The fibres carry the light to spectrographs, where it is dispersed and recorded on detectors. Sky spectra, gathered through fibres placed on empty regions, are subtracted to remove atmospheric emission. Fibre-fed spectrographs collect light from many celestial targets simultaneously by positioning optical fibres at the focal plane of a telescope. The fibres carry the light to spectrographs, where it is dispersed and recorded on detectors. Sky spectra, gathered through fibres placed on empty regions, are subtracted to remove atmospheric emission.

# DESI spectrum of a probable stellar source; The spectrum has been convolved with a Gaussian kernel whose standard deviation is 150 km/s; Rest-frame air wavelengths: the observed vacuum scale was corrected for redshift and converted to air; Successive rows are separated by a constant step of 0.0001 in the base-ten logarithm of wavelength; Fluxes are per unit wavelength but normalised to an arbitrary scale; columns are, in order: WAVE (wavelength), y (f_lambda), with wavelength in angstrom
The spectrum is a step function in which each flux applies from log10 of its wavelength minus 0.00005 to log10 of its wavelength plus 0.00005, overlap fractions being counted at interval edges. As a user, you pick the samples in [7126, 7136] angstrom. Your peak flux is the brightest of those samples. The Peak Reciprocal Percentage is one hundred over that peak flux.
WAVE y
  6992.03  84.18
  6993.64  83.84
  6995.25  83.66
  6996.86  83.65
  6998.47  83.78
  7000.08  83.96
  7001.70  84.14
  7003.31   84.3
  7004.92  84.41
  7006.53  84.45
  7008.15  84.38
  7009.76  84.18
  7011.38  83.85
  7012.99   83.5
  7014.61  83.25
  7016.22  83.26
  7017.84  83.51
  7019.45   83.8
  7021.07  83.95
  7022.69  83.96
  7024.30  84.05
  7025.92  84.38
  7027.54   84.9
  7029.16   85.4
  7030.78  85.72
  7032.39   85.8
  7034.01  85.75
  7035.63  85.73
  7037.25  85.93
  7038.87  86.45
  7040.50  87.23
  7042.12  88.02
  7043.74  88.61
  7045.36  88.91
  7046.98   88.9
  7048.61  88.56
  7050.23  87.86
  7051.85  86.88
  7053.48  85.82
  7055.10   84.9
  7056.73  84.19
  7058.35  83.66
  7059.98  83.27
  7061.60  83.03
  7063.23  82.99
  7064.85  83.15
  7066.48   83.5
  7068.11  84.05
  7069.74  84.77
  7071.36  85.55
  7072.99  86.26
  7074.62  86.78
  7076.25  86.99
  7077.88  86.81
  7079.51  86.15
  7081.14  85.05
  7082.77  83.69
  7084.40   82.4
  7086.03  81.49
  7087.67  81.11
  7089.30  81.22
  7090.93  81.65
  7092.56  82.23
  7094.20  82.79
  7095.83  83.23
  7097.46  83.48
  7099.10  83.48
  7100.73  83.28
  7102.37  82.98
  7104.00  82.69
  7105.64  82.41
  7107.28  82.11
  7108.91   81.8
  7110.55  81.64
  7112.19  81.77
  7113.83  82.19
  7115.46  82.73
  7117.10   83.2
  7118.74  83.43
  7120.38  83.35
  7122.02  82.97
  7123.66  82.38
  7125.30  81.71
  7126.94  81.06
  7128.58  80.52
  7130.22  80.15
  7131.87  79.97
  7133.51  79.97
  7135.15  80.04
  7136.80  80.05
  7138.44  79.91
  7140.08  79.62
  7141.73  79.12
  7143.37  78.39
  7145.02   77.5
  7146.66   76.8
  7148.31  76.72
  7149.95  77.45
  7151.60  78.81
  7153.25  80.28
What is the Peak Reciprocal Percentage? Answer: 1.23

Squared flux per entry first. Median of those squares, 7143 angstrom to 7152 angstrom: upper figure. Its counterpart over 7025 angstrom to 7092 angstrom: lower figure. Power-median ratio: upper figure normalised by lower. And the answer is 0.82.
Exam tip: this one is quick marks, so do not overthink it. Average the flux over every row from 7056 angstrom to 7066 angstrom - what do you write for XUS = 83.4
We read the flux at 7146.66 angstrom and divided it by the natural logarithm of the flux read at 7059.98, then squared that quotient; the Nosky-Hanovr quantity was 302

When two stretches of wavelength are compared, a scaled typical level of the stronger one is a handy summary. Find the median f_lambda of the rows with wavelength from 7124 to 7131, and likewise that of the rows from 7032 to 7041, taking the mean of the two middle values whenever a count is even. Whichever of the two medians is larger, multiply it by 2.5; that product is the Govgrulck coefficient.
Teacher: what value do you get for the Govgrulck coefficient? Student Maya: 215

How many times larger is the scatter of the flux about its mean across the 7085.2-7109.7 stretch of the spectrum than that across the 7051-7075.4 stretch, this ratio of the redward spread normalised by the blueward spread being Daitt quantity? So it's 0.6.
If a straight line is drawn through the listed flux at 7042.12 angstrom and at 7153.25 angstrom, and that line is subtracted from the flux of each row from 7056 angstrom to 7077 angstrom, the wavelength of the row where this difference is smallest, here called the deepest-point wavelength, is 7061.60 angstrom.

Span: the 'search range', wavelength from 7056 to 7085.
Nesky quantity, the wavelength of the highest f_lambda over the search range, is 7076.25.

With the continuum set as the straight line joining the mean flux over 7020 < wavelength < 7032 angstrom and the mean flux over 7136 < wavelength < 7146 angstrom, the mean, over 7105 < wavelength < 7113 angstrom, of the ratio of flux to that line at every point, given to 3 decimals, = 1.016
